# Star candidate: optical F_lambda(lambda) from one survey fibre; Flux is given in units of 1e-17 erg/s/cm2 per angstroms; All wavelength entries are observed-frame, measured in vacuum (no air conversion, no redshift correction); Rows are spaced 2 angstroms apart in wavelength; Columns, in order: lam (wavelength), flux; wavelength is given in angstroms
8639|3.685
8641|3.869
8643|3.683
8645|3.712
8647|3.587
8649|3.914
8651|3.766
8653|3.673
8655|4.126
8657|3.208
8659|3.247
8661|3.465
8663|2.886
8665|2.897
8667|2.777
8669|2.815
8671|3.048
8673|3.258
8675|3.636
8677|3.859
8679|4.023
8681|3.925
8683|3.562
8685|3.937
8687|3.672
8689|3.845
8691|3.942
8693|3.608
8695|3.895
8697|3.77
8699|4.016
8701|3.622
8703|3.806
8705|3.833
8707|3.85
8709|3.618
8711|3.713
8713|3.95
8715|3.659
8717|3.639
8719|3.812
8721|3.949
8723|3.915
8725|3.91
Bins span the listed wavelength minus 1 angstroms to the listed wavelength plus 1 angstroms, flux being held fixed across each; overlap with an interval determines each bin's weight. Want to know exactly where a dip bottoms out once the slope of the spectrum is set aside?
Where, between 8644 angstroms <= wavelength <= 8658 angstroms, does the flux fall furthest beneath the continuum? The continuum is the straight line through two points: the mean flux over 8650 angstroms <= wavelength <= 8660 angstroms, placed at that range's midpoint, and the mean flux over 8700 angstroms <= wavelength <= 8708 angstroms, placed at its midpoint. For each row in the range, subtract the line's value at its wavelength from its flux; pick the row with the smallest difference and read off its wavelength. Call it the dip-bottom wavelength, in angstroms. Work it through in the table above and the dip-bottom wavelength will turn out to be 8657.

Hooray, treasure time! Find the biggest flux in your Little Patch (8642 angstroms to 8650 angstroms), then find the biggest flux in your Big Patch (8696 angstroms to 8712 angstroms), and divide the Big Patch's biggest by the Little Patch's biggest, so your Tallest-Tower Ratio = 1.03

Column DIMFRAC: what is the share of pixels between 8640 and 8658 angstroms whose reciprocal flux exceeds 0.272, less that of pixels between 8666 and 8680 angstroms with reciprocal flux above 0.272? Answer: -0.4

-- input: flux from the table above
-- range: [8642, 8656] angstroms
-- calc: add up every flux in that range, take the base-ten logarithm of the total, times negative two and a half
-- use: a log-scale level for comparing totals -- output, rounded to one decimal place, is -3.6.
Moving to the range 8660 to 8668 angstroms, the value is -2.7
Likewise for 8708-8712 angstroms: -2.2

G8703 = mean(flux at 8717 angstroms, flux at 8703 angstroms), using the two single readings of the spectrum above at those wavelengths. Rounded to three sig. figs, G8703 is 3.72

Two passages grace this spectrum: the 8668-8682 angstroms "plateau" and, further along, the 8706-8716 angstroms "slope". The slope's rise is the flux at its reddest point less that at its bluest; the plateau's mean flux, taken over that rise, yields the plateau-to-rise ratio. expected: -18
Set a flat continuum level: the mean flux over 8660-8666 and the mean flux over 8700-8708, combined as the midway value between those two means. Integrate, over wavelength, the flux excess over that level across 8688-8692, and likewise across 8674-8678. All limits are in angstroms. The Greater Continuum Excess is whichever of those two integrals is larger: 1.85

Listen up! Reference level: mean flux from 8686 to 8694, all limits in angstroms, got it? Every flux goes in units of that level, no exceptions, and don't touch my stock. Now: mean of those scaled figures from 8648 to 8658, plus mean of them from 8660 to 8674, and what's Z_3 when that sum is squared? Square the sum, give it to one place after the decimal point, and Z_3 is 3.2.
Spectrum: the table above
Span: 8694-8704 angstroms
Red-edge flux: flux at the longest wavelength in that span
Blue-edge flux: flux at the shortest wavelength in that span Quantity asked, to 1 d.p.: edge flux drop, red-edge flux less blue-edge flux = -0.1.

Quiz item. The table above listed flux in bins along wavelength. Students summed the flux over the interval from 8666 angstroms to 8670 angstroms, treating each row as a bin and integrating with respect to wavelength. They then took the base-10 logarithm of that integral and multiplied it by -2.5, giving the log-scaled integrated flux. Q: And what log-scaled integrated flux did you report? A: -2.62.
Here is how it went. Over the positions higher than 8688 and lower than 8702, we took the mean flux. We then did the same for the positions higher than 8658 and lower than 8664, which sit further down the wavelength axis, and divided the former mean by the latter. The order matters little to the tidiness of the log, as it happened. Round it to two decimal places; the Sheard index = 1.19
